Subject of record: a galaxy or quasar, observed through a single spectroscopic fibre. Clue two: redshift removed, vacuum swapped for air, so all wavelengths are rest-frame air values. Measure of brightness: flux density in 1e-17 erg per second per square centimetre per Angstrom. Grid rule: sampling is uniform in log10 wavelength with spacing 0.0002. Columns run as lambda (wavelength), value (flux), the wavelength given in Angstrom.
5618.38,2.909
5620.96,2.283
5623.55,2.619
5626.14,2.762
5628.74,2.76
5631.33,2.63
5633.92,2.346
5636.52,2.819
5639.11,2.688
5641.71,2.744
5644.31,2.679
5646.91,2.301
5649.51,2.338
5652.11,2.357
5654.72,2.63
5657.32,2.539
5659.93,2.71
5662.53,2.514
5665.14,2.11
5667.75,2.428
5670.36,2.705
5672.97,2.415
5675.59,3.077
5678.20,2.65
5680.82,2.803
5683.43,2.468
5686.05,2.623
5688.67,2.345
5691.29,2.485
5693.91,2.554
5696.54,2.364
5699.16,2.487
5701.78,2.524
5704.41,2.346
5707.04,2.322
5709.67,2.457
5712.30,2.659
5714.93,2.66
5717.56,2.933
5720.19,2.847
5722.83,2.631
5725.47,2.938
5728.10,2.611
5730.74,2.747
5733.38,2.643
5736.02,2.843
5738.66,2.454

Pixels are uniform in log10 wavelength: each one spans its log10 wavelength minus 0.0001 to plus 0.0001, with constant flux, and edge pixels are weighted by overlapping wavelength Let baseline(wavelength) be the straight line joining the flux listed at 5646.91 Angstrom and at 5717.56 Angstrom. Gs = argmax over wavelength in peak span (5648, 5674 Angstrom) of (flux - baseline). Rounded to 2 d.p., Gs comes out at 5659.93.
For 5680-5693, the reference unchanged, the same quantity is 5680.82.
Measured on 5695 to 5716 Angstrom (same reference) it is 5712.30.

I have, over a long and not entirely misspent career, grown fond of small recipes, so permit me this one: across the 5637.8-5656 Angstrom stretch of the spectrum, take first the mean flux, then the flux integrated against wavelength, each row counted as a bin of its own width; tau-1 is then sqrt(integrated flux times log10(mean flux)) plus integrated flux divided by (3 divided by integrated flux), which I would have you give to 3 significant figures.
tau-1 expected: 713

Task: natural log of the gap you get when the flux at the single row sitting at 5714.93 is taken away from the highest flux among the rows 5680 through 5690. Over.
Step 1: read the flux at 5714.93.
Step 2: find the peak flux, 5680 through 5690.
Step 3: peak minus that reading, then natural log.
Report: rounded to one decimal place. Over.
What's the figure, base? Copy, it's -1.9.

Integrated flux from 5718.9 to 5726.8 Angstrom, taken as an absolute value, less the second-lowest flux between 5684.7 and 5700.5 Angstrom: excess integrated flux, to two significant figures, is 20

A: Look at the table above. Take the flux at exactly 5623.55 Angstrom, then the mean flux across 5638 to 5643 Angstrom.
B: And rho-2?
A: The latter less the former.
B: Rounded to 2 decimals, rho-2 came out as 0.10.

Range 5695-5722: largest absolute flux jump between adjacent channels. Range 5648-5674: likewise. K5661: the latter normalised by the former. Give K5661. 1.5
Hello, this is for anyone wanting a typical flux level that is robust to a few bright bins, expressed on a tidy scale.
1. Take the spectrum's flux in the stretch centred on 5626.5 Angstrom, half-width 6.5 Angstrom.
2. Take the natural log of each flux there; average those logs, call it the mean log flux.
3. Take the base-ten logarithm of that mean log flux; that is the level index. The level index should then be -0.02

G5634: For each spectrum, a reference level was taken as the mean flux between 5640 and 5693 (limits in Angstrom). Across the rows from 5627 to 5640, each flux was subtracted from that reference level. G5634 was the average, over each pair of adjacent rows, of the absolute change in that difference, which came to 0.25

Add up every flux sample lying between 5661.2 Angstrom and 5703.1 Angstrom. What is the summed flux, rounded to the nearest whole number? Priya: 41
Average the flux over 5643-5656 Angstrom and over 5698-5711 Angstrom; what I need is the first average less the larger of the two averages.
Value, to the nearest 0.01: 0.00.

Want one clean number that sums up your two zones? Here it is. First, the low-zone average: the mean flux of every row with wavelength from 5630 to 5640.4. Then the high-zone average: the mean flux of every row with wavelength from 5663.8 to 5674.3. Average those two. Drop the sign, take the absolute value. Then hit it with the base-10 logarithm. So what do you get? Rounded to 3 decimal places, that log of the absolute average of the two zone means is 0.401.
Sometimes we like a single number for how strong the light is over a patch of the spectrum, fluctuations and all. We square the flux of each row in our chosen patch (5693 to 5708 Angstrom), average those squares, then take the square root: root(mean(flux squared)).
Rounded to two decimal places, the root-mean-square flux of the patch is 2.43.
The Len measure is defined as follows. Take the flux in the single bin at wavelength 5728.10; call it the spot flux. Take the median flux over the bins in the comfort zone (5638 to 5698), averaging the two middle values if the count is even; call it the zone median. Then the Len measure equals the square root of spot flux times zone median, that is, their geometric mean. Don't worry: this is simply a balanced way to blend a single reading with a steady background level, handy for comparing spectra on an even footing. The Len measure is 2.57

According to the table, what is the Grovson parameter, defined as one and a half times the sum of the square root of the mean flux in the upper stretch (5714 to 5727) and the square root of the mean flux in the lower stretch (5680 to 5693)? 4.90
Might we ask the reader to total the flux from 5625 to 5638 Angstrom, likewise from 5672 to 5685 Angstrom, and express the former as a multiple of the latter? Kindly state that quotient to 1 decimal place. 1.0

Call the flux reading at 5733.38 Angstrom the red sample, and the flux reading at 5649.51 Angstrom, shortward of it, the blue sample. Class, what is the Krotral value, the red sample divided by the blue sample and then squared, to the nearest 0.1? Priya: 1.3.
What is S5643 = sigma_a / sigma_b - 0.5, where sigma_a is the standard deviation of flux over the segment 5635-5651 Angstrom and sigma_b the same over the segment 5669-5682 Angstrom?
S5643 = 0.4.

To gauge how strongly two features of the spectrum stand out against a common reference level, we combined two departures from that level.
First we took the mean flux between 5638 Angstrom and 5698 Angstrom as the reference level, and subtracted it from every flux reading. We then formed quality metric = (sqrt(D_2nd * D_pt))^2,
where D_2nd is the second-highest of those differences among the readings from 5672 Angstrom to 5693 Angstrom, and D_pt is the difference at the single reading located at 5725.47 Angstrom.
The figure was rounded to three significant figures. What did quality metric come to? 0.102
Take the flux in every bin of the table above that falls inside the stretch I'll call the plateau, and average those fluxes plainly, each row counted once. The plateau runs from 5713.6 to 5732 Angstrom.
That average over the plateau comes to 2.77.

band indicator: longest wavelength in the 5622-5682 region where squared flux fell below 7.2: 5678.20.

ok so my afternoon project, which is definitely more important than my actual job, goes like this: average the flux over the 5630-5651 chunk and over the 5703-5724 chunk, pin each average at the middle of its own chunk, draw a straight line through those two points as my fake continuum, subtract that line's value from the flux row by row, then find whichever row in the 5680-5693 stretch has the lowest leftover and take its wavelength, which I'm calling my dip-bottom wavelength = 5688.67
